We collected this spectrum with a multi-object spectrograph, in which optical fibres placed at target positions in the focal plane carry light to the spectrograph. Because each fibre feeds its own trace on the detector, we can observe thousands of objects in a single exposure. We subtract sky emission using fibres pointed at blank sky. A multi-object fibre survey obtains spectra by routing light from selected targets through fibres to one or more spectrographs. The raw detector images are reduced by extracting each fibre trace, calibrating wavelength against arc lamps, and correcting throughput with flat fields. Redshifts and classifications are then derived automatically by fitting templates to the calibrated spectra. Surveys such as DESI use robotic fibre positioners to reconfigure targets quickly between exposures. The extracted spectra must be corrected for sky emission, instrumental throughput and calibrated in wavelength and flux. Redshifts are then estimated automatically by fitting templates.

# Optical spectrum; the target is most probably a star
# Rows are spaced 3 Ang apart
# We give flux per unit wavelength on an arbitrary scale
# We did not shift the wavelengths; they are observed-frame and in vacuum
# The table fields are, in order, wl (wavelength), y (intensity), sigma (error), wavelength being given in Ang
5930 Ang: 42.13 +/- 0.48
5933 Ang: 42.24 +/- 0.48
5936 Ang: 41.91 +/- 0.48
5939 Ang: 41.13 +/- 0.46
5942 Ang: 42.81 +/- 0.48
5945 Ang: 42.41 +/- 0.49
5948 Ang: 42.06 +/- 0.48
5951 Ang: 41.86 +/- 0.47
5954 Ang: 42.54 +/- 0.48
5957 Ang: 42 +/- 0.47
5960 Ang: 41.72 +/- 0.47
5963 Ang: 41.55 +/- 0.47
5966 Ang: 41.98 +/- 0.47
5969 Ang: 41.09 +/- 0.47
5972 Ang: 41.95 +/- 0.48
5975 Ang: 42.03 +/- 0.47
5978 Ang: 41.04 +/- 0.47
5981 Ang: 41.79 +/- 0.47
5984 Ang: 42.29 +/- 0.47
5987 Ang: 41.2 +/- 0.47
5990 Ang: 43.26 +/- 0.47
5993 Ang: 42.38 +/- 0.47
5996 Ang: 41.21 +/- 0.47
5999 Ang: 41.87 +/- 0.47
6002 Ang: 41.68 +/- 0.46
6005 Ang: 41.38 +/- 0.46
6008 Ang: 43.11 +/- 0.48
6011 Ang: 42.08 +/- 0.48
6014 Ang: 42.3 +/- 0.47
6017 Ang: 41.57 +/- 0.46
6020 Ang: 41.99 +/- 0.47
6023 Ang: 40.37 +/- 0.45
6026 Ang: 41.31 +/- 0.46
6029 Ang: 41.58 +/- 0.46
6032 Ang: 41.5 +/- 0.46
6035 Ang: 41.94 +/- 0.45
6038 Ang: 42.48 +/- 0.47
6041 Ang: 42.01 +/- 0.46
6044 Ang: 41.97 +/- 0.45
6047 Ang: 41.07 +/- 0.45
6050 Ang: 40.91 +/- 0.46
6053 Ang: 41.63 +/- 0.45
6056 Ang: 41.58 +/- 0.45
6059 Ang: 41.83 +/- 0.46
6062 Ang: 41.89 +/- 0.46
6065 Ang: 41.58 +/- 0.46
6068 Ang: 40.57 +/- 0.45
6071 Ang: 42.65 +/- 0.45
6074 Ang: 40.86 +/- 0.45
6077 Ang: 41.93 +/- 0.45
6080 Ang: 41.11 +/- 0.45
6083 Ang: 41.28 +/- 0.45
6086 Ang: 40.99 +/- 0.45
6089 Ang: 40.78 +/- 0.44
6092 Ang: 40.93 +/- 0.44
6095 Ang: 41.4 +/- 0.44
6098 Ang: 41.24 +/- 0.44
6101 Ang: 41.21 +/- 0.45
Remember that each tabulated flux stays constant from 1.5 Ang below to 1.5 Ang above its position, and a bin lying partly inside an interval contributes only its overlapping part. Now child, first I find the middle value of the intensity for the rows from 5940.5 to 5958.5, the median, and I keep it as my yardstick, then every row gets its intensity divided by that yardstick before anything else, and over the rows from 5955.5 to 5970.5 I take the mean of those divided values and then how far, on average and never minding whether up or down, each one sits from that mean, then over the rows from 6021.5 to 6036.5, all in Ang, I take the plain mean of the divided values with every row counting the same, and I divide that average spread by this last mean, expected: 0.0067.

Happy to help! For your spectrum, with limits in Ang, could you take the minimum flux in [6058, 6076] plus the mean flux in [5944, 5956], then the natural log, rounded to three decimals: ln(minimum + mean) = 4.416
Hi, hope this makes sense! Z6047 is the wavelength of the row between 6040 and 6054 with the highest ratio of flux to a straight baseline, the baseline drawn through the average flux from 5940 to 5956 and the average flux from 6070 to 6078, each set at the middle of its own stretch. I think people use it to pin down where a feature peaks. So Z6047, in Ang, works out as 6041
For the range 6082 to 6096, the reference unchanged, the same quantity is 6095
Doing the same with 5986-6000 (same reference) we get 5990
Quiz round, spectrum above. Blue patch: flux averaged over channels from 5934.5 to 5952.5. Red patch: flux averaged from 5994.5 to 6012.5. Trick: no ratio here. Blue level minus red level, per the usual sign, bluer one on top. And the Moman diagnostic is 0.14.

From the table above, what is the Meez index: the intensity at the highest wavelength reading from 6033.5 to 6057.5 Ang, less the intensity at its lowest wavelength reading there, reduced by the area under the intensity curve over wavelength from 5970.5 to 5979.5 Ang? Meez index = -375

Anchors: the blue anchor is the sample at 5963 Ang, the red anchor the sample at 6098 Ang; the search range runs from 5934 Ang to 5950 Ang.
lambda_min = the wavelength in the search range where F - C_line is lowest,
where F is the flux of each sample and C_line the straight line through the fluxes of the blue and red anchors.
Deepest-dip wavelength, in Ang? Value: 5939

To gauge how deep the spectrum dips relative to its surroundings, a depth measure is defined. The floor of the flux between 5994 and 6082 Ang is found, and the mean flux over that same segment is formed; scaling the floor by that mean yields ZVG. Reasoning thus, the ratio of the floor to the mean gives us 0.969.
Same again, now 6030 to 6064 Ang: 0.981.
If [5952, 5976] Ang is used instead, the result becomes 0.982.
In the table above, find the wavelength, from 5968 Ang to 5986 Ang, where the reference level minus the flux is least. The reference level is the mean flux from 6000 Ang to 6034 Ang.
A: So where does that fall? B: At 5984 Ang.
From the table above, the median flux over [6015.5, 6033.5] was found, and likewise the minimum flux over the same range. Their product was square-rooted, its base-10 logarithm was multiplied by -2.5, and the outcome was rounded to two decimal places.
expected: -4.03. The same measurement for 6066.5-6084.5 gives -4.03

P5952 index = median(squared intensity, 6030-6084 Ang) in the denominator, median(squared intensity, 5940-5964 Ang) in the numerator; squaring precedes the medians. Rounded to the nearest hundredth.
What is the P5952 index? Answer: 1.02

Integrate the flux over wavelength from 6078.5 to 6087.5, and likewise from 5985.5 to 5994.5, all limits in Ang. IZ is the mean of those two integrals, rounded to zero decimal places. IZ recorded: 375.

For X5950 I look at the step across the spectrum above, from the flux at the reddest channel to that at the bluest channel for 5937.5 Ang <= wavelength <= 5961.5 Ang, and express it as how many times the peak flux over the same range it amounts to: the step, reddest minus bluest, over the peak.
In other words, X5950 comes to 0.014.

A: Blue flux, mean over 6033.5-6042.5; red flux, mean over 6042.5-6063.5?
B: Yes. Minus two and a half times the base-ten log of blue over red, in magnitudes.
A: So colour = -0.0153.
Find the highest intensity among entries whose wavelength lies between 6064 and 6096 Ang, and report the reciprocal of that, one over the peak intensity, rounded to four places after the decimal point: 0.0234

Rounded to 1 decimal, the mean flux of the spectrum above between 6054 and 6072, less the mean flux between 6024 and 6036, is 0.1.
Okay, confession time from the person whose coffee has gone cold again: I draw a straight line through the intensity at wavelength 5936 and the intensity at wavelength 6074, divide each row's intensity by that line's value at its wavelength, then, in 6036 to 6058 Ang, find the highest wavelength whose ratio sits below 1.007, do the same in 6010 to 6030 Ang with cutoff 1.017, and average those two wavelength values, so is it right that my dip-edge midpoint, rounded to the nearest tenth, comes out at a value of 6039.5 Ang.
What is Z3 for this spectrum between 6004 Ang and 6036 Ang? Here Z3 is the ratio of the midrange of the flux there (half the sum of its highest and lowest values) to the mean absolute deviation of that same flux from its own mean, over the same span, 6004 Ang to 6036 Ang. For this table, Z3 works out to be 84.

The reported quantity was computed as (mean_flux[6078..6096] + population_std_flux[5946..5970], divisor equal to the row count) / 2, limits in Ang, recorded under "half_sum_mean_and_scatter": 20.7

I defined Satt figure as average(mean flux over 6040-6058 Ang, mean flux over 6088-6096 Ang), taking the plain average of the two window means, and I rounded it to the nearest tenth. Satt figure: 41.3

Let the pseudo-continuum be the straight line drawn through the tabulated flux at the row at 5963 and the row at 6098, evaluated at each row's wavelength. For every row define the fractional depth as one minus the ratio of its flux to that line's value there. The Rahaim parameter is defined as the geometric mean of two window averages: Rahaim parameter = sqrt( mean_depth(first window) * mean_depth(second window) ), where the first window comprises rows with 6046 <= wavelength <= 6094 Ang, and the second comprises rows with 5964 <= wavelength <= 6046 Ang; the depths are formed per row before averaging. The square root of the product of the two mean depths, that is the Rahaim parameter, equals 0.003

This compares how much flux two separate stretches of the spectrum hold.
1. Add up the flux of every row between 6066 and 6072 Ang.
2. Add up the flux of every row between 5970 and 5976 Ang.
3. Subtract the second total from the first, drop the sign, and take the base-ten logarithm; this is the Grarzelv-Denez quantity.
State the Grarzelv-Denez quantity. -0.12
